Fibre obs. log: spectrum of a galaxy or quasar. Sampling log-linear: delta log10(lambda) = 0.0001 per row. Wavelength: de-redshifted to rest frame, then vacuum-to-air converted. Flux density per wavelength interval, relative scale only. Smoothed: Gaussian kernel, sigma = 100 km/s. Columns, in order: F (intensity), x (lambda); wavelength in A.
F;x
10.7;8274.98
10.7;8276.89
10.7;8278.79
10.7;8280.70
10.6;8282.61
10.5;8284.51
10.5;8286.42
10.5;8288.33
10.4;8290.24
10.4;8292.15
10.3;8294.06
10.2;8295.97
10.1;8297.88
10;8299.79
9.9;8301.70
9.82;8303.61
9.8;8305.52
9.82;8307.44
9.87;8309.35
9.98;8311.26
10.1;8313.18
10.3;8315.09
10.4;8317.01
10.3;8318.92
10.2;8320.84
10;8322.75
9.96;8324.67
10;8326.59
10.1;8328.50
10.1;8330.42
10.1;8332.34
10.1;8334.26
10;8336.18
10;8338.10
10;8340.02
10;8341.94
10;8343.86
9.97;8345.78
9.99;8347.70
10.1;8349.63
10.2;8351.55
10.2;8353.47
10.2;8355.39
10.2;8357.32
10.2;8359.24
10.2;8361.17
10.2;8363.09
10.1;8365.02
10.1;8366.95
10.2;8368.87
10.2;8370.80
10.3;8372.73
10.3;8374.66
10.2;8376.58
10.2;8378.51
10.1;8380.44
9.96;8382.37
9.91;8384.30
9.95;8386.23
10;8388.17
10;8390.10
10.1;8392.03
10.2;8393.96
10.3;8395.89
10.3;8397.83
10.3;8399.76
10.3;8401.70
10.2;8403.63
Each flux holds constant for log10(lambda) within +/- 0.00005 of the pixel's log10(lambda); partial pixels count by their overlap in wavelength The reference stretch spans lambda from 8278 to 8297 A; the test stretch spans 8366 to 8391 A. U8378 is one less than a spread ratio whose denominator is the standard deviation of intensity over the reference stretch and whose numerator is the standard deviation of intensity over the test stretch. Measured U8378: -0.2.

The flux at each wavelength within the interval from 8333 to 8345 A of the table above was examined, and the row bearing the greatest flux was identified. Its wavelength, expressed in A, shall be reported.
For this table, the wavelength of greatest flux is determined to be 8334.26 A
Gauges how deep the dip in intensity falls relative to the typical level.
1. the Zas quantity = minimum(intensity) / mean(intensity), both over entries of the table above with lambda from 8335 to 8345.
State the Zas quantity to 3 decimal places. 1.000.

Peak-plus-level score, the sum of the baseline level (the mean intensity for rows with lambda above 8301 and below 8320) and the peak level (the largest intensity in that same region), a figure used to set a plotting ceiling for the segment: 20.4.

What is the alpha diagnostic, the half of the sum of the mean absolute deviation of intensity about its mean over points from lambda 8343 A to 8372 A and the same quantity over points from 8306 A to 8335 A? 0.10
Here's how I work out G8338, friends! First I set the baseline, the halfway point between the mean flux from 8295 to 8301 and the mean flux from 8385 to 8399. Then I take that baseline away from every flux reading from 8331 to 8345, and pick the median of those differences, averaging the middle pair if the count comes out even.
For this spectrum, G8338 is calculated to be -0.11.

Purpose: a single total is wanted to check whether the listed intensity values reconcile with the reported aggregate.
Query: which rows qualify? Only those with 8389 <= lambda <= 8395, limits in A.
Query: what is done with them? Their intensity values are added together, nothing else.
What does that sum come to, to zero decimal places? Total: 30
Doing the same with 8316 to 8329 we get 71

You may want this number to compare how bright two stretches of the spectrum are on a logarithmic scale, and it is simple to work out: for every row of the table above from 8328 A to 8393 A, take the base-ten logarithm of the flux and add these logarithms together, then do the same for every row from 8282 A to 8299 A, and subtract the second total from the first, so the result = 25.0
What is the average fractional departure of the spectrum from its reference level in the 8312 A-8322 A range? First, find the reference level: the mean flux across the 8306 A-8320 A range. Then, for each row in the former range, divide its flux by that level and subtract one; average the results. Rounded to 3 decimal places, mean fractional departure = 0.015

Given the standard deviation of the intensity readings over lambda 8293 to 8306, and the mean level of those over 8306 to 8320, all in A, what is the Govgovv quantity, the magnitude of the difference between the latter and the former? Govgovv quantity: 9.9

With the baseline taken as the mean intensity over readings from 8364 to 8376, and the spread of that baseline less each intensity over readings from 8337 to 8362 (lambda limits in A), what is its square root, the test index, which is 0.32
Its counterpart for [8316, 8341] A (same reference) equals 0.36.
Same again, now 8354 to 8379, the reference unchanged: 0.24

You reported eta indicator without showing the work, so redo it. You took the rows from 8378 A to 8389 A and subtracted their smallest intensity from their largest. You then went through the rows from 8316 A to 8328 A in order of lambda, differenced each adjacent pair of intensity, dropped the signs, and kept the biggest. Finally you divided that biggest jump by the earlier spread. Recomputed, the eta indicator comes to 0.69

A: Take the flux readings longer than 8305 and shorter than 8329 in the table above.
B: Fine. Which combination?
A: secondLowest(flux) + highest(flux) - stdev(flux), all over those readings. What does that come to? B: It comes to 20.0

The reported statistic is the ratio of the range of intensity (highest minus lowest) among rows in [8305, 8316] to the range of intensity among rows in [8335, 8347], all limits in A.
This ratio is 16.7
